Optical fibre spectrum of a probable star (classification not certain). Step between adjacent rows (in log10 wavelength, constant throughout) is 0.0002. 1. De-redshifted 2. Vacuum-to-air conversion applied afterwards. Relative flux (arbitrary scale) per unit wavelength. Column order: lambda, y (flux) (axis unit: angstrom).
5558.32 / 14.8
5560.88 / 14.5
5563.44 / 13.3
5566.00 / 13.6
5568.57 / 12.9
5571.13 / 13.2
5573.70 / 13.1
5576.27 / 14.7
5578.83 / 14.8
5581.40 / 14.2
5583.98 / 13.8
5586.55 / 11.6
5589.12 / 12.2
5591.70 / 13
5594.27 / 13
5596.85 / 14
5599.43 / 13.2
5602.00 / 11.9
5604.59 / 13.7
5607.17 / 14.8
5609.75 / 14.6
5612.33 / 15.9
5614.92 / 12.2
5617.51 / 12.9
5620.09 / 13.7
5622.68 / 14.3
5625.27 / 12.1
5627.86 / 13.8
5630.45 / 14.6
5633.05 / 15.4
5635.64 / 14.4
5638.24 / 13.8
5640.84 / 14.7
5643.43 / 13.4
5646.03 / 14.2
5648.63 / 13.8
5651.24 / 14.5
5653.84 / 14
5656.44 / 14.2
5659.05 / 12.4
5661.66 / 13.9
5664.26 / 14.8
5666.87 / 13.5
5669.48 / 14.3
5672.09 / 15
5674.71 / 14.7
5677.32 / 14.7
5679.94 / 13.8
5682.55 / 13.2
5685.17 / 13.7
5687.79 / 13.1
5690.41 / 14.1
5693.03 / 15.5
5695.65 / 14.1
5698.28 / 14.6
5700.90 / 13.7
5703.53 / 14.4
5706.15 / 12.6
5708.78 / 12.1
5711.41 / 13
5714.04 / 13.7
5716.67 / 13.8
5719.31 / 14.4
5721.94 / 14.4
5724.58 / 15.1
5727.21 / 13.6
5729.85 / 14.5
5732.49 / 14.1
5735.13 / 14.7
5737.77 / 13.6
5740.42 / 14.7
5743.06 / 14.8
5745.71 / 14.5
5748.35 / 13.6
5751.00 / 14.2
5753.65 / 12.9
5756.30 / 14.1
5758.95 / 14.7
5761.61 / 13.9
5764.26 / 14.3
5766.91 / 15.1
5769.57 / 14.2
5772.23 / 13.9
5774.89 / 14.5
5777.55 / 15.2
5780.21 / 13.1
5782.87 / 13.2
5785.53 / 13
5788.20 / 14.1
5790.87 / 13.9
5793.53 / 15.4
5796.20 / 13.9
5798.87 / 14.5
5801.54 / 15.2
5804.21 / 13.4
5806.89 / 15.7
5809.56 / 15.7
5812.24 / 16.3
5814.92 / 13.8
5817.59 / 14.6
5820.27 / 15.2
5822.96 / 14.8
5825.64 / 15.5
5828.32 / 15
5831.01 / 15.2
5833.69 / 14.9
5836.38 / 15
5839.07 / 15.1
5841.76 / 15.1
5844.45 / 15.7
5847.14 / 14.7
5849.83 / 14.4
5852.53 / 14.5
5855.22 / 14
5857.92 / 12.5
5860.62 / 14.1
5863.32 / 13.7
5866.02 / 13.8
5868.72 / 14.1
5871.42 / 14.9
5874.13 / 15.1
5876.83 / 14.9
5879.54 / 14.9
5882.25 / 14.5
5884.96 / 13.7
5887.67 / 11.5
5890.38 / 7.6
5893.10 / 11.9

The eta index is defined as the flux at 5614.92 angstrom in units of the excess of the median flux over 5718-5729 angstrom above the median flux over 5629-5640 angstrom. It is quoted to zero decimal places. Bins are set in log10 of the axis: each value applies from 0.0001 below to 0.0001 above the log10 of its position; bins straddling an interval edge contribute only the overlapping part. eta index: -122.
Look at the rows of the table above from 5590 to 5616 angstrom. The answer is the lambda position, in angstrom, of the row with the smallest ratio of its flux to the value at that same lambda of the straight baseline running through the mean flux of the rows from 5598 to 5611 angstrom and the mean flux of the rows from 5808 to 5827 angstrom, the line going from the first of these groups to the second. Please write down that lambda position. 5602.00 angstrom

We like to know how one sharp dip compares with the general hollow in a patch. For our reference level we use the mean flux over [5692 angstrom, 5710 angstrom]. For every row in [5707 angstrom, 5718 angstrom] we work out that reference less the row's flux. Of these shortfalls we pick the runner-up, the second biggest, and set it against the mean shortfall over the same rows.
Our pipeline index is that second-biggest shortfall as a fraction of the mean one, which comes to 1.2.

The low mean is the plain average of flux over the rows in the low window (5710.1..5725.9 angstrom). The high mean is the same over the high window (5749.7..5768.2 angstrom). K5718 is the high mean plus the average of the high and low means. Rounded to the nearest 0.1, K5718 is 28.3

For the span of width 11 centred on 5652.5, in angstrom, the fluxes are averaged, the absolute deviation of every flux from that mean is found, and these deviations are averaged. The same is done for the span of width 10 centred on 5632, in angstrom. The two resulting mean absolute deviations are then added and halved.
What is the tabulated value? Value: 0.34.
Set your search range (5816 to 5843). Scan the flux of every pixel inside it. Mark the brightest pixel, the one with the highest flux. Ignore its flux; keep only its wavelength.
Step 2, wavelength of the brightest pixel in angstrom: 5825.64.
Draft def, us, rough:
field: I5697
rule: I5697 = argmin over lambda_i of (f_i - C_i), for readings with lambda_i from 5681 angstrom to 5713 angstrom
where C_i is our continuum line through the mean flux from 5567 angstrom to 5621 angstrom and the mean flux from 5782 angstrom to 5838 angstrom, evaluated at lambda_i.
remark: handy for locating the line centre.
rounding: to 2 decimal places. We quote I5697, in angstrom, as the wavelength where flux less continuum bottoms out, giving 5708.78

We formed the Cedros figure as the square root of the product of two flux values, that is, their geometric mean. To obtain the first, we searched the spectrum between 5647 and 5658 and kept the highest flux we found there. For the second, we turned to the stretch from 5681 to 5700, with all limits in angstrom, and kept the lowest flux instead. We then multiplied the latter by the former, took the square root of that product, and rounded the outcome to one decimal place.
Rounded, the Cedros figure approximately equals 13.8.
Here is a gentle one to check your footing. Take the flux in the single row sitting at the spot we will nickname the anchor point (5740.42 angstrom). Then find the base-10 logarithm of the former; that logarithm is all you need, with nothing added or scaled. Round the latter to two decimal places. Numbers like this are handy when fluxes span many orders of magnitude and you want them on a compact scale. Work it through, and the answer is 1.17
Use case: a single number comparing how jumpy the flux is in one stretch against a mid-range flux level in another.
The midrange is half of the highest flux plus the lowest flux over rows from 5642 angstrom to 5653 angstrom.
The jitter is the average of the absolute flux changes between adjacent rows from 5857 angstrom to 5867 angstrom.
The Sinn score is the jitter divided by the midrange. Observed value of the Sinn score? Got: 0.050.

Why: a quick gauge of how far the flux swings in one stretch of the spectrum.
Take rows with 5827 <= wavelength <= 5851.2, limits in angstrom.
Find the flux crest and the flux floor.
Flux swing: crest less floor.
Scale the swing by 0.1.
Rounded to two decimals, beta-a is 0.13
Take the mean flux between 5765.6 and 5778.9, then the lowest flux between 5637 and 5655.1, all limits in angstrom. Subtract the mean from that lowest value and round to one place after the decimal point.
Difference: -1.2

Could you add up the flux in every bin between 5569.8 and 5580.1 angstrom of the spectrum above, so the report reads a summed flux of 56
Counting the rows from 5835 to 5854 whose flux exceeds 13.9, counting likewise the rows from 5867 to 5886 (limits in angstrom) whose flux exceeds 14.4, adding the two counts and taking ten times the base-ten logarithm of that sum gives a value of 11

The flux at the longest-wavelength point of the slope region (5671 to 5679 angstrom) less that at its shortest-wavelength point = -0.3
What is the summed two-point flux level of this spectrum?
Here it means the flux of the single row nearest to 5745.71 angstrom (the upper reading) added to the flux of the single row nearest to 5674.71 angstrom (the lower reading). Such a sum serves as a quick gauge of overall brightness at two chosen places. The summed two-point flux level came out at 29.2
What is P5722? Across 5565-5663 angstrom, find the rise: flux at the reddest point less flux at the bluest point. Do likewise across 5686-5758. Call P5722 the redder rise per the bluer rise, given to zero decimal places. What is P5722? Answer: 3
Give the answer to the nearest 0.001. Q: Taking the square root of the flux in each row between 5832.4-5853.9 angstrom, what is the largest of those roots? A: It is 3.962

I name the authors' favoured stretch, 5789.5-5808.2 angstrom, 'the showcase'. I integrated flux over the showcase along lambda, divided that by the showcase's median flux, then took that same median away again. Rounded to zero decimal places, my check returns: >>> 4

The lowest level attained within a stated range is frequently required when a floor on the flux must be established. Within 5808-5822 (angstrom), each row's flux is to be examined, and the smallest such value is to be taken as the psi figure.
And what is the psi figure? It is 13.8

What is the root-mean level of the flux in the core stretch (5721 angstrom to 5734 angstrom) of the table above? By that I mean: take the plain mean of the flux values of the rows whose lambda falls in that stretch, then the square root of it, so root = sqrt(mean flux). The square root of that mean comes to 3.79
